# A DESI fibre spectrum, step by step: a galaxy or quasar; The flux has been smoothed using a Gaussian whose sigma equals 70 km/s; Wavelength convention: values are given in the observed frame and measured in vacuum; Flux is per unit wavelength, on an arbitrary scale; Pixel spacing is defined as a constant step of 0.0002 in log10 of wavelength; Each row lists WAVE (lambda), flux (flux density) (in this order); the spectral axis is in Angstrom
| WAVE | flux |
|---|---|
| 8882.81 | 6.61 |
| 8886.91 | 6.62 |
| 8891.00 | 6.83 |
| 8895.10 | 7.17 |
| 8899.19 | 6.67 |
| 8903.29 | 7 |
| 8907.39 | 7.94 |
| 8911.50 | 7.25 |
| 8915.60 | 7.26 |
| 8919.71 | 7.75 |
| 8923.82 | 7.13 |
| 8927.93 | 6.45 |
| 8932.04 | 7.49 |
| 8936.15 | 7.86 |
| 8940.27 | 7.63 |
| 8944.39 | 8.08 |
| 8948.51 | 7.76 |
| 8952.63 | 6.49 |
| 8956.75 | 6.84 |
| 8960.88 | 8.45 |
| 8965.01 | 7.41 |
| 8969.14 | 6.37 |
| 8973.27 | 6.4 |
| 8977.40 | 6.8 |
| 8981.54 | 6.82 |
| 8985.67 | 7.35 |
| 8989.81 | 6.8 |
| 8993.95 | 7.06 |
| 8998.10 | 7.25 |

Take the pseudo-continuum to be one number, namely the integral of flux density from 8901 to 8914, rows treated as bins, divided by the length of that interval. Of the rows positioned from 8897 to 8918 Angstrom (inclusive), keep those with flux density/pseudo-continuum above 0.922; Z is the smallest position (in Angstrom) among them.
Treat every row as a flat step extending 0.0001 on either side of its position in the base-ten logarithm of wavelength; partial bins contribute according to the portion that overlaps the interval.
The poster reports 8903.29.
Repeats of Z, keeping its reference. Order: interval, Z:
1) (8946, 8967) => 8948.51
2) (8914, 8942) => 8915.60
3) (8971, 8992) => 8981.54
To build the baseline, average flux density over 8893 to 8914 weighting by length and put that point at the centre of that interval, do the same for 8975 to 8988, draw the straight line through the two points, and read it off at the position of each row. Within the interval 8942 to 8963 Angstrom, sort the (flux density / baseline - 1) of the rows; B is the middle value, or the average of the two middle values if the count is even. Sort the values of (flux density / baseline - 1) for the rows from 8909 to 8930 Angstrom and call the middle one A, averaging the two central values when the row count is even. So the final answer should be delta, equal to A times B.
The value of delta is 0.0009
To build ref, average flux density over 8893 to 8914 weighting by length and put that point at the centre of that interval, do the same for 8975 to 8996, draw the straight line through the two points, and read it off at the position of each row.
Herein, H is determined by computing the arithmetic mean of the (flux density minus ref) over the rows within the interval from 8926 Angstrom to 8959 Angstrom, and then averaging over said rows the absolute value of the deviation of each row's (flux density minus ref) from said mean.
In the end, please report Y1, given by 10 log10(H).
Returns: -3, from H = 0.54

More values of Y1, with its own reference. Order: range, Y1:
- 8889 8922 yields -5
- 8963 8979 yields -4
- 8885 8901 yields -8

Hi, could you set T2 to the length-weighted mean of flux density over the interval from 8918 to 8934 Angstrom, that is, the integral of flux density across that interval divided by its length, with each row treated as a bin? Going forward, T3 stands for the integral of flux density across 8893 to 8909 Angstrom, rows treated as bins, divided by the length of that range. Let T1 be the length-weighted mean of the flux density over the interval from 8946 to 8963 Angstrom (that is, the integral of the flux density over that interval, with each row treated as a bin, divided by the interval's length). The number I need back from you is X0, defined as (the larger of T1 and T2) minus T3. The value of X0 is 0.23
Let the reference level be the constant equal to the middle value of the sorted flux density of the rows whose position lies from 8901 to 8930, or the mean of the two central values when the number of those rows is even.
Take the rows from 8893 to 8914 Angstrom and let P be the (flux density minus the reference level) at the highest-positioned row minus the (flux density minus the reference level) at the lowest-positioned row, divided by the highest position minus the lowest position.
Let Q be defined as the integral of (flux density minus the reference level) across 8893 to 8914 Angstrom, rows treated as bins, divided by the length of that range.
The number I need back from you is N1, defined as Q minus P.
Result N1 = 0.0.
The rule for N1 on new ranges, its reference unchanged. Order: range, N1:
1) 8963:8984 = -0.4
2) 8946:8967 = 0.2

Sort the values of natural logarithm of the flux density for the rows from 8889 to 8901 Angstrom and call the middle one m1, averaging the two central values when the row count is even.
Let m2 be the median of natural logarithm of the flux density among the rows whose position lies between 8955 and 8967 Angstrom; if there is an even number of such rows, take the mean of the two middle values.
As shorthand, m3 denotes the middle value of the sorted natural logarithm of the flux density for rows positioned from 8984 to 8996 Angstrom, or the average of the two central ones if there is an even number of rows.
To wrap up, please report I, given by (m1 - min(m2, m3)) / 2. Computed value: -0.017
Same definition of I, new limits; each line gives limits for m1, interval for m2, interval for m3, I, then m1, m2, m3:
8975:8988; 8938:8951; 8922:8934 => -0.022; 1.92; 2.05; 1.96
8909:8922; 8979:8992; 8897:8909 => 0.031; 1.98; 1.92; 1.95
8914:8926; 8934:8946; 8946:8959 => 0.030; 1.98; 2.06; 1.92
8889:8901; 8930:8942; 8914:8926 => -0.031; 1.92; 2.03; 1.98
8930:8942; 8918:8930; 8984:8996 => 0.039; 2.03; 1.96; 1.95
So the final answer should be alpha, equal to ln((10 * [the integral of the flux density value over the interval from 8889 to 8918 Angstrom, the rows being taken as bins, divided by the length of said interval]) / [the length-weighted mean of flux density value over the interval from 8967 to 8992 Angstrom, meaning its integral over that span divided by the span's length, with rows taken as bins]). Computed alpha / 2.36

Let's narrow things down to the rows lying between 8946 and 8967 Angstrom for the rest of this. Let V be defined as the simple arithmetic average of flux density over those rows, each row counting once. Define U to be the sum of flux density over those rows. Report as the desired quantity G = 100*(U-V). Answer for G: 2956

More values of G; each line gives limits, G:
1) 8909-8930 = 2867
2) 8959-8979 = 2834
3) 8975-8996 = 2786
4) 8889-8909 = 2849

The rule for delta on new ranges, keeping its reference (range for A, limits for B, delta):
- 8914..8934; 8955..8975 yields -0.0004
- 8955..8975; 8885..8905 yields 0.0017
